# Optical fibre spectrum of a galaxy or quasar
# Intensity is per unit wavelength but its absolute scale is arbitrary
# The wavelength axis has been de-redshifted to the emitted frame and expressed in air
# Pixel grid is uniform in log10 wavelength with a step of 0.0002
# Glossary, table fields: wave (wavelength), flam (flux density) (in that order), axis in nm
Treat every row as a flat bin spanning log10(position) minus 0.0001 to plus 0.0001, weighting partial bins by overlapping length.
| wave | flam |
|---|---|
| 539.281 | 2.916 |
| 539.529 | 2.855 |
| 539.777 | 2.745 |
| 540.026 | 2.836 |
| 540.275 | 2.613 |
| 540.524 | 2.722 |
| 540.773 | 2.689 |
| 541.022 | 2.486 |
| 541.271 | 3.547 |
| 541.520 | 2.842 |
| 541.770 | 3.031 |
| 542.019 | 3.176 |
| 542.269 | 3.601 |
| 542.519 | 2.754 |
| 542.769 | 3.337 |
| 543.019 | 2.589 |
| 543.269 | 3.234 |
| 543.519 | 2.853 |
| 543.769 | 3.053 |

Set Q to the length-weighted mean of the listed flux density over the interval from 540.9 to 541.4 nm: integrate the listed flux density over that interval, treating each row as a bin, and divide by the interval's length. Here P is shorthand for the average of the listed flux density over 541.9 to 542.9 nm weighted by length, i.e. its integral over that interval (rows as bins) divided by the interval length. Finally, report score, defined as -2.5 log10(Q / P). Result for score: 0.07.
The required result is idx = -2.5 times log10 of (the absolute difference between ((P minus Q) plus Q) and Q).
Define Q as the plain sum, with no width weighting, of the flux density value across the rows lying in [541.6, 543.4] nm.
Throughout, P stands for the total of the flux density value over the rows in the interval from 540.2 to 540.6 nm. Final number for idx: -3.0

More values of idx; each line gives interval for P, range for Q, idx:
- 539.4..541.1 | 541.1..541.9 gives -2.4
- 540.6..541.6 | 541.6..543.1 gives -2.1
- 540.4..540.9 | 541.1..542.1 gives -2.1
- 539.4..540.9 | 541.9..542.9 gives -1.4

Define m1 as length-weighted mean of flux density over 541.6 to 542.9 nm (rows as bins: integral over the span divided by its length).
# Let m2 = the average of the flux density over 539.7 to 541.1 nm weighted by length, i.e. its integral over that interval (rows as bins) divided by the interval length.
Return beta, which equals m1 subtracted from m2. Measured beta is -0.5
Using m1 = 3.16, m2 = 2.68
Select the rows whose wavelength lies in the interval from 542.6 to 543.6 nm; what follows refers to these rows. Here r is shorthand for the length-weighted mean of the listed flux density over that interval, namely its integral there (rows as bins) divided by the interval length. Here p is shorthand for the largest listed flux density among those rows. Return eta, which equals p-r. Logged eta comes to 0.3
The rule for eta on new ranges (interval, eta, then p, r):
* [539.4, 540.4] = 0.1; 2.855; 2.76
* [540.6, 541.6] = 0.7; 3.547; 2.89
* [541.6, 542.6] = 0.5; 3.601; 3.14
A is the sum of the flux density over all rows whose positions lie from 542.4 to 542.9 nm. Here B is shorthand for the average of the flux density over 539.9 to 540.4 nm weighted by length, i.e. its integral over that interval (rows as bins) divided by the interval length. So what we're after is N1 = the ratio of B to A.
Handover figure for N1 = 0.447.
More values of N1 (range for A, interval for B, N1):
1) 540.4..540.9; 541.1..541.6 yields 0.585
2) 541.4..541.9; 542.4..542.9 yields 0.518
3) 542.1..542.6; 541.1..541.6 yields 0.498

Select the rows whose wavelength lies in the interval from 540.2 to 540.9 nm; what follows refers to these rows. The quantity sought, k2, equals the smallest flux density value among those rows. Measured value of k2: 2.613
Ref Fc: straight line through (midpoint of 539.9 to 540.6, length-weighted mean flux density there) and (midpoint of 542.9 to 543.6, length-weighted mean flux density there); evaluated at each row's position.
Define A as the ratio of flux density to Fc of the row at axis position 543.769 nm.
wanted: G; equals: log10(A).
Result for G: 0.018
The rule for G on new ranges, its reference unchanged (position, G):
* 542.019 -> 0.051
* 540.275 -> -0.018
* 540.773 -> -0.010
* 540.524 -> -0.002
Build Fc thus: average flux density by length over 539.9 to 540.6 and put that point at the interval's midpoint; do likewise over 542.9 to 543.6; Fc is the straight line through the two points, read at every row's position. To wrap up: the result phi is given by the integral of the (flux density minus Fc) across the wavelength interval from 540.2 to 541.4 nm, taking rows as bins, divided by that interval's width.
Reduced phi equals 0.067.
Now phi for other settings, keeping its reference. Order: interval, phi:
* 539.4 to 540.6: 0.050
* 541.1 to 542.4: 0.401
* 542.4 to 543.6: 0.074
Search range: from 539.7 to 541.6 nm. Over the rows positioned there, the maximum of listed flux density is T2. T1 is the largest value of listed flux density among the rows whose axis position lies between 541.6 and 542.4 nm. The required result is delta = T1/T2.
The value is 1.02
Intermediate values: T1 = 3.601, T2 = 3.547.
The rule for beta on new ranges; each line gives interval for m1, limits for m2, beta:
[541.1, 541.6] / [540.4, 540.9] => -0.5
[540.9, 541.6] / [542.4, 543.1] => -0.1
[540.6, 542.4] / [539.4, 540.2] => -0.2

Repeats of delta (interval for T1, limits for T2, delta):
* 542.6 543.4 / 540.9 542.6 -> 0.93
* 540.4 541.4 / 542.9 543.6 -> 1.10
